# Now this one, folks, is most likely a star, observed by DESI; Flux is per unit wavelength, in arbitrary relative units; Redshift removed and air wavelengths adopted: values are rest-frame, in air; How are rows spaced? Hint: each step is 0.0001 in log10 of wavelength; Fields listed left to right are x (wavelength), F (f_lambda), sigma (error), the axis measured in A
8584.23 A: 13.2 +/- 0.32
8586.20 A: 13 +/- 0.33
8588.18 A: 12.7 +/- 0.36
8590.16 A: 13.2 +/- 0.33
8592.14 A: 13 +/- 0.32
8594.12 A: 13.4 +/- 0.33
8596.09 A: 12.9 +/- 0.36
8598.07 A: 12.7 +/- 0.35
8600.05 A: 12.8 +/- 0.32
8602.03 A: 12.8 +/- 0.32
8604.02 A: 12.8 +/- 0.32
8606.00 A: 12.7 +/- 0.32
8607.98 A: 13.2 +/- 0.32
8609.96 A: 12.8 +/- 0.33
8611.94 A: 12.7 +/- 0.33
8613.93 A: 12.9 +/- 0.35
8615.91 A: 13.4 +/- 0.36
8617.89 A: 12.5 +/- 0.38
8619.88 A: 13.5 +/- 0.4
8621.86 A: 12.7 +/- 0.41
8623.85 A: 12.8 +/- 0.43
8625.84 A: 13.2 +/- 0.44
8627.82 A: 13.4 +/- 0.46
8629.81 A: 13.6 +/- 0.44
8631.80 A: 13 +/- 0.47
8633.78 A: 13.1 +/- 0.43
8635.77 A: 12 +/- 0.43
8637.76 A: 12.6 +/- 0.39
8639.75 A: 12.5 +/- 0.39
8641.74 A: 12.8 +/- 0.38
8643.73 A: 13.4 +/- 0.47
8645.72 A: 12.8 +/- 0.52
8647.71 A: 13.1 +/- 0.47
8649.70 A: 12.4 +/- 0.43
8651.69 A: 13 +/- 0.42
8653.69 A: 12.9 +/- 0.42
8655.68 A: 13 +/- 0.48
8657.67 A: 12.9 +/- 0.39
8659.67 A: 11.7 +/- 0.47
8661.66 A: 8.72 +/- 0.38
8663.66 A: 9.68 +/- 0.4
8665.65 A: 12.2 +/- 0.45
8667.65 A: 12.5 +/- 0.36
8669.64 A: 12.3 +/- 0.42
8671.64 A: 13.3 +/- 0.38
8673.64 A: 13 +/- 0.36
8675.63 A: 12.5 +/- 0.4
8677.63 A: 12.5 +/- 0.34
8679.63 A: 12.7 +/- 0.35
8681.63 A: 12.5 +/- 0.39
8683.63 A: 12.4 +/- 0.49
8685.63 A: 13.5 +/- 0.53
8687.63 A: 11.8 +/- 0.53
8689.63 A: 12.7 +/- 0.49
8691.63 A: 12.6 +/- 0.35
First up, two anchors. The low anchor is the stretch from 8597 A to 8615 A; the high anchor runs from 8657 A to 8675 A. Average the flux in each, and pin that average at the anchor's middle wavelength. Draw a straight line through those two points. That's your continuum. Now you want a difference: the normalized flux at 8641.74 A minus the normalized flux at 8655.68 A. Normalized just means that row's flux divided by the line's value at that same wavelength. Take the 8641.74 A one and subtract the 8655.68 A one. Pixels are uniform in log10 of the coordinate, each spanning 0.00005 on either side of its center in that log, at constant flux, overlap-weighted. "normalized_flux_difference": -0.04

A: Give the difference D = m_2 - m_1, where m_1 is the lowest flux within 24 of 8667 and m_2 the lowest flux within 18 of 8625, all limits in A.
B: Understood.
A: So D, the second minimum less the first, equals 3.3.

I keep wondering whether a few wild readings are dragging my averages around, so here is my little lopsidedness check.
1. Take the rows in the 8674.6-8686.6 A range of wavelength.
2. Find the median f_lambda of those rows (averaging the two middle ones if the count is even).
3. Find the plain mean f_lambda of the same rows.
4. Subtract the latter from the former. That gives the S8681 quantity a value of -0.18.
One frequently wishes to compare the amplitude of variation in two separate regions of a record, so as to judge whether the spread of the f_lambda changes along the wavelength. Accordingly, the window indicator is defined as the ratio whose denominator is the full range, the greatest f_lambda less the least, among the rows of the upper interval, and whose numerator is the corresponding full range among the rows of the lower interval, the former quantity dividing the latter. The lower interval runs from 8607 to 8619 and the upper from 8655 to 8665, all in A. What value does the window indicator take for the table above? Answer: 0.21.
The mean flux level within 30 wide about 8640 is 12.9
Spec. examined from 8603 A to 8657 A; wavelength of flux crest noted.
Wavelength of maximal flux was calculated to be 8629.81 A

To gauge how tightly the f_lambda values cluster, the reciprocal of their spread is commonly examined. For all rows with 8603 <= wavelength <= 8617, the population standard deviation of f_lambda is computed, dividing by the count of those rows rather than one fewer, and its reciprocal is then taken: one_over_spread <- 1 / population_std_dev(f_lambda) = 4.0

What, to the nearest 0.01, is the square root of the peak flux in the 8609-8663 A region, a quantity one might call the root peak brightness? 3.69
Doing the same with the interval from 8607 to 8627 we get 3.67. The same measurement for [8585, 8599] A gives 3.66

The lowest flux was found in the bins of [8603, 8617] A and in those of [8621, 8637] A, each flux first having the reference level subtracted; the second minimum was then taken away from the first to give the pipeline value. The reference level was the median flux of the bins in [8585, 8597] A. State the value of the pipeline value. 0.7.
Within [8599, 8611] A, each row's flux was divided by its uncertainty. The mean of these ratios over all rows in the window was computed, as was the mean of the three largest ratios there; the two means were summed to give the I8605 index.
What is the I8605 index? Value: 80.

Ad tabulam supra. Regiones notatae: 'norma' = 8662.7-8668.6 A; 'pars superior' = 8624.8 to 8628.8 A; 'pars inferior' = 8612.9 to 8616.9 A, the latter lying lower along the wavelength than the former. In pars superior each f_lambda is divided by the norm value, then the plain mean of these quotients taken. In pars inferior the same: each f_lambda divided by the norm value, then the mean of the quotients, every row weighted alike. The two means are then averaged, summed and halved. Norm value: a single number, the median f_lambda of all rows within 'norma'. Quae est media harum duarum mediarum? 1.084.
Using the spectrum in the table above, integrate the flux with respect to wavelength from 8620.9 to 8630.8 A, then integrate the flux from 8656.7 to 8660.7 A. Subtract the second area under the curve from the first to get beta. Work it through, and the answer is 81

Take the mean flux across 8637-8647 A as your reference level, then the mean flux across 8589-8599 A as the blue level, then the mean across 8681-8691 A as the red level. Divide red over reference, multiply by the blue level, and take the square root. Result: 3.58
